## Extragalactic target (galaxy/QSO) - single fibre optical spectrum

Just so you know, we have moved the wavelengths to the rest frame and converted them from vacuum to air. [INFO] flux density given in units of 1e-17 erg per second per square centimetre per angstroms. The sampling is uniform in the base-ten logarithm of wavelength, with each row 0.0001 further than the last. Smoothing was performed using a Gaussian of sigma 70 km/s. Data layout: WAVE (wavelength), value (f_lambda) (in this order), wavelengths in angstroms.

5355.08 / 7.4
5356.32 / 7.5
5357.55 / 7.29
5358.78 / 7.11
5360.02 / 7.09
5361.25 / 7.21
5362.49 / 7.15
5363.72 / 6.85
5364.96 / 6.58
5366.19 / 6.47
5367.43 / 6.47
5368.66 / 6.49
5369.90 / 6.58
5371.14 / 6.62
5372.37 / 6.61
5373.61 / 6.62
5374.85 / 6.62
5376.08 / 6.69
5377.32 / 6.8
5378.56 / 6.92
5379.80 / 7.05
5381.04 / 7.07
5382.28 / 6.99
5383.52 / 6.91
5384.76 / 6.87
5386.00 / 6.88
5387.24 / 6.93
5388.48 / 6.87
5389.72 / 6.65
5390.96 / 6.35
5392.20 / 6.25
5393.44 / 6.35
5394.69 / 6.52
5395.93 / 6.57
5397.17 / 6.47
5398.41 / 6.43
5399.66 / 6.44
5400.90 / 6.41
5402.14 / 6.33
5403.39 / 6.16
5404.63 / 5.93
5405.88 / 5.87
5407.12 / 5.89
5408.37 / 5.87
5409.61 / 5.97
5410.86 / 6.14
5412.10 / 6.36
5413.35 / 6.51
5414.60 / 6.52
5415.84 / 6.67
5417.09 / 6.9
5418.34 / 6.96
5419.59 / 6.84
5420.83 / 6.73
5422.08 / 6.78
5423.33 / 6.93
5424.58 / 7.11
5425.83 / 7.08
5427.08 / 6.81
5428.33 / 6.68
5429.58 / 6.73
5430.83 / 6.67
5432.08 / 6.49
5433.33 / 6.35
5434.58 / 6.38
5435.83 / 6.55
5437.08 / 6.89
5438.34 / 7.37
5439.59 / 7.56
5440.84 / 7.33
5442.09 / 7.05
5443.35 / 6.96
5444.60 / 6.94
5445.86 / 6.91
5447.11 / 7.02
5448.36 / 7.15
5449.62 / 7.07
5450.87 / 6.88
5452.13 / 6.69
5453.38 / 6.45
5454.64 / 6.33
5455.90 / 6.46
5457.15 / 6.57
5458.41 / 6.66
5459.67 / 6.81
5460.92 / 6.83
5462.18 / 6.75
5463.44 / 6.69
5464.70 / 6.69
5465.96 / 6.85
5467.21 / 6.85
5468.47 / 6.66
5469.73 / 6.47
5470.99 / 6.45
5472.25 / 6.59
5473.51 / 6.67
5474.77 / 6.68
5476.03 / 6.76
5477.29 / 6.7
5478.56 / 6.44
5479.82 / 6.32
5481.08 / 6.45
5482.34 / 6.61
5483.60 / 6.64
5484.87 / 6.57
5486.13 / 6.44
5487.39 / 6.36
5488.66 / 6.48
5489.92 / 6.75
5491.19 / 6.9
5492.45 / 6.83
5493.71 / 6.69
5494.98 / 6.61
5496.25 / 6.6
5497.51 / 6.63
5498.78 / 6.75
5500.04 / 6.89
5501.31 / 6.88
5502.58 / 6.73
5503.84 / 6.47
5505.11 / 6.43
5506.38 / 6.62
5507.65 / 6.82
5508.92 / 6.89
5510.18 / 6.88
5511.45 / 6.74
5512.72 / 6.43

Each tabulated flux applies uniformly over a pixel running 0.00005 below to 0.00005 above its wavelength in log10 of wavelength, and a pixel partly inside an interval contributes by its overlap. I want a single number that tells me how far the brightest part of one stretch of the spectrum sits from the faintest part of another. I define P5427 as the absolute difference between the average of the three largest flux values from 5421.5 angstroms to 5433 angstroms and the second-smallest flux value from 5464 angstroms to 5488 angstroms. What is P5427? 0.7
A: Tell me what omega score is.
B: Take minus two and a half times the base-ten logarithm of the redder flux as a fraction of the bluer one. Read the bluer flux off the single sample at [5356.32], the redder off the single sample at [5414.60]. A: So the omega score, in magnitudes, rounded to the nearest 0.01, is 0.15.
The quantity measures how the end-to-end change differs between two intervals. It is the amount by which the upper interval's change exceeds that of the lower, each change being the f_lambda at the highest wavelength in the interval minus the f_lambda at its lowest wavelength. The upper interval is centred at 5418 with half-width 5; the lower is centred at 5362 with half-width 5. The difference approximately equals 1.1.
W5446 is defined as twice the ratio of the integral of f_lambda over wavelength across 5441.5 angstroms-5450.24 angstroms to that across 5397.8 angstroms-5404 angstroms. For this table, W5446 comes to 3.1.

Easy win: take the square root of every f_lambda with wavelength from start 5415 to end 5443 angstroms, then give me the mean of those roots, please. 2.62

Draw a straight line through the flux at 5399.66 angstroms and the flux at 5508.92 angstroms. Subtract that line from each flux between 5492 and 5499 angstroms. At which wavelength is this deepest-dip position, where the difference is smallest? 5496.25 angstroms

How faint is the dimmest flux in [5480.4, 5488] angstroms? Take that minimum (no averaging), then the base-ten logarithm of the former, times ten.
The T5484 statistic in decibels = 8.0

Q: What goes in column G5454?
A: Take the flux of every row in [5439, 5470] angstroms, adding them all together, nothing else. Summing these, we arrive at 171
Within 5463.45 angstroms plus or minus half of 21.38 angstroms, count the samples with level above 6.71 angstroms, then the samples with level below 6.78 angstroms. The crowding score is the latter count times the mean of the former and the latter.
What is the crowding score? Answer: 117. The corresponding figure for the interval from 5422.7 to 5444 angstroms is 63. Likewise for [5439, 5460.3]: 51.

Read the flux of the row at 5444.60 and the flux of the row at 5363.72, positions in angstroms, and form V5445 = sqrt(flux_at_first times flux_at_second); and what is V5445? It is 6.9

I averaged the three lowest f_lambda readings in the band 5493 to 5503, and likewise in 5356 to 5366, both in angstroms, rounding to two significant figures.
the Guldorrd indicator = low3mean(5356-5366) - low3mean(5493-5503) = 0.23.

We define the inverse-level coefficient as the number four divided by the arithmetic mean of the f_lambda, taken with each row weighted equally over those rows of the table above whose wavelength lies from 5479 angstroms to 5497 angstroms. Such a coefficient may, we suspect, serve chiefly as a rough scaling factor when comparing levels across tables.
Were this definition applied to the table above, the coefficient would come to 0.607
